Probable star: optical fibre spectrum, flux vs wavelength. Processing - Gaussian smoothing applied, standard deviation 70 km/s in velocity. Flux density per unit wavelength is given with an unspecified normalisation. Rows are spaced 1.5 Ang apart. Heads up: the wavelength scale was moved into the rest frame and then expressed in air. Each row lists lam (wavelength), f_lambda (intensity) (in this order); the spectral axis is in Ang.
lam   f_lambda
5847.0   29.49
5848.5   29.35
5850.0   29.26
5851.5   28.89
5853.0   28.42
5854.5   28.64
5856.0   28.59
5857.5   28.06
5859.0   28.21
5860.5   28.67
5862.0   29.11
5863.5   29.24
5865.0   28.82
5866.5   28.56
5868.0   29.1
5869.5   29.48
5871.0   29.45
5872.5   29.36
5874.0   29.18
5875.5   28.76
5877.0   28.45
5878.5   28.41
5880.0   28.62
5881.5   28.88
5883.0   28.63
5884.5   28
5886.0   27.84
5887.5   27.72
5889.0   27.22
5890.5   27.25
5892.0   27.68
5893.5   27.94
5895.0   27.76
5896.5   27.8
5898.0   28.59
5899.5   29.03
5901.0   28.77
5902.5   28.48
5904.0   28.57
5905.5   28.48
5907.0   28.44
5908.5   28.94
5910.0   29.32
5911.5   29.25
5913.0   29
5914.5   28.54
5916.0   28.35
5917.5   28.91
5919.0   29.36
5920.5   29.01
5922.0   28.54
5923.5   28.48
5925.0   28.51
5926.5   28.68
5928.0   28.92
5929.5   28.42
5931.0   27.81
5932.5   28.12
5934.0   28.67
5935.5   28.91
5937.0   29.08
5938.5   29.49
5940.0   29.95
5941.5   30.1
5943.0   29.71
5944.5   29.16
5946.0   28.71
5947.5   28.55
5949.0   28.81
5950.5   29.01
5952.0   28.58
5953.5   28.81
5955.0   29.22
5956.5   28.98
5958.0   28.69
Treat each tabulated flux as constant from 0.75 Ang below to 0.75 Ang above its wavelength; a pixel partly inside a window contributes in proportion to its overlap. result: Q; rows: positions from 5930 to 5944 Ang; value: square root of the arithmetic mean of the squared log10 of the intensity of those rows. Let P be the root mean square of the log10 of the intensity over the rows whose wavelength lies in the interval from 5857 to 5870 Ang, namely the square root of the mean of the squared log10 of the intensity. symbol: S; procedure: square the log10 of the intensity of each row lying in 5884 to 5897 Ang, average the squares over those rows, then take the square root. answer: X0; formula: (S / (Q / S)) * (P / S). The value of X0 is 1.44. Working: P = 1.46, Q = 1.46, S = 1.44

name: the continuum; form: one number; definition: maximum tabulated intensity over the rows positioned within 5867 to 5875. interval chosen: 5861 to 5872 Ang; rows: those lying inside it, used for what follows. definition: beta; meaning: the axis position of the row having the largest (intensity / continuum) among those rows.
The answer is 5869.5 Ang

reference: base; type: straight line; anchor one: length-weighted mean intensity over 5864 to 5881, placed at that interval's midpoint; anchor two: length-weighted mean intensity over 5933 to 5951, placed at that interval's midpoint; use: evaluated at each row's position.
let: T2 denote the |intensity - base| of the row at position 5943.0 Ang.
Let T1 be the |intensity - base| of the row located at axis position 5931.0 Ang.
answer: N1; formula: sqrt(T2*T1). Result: 0.84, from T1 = 1.3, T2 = 0.5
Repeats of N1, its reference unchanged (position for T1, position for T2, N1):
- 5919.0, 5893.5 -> 0.54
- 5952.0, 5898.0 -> 0.51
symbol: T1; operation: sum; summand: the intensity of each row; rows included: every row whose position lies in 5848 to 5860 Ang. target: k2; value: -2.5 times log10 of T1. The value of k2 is -5.90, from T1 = 229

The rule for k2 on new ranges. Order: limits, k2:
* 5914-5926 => -5.90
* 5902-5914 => -5.91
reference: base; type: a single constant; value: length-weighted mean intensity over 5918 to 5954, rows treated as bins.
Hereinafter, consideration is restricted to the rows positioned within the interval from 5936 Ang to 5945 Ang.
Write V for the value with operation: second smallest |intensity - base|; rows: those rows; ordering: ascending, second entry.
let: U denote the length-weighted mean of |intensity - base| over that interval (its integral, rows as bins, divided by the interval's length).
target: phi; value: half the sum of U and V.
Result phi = 0.48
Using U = 0.7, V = 0.27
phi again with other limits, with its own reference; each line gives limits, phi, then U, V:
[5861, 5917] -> 0.29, 0.5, 0.05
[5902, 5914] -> 0.21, 0.3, 0.11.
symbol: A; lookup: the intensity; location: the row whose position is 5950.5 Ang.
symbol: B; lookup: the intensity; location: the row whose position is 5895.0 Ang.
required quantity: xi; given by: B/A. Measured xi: 0.96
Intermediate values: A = 29.01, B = 27.76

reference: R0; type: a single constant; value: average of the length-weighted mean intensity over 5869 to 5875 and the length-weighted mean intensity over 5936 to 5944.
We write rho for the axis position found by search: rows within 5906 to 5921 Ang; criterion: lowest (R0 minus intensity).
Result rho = 5919.0 Ang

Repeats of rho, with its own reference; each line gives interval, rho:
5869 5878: 5869.5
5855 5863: 5862.0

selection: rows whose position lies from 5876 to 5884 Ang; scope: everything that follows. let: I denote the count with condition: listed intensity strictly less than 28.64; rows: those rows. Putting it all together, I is 4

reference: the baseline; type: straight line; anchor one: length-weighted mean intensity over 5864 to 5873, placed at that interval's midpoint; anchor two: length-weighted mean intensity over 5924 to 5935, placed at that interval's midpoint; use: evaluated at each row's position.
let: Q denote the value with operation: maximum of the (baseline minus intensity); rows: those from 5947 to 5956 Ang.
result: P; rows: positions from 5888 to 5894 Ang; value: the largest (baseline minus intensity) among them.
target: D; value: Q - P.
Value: -2.0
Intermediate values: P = 1.68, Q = -0.3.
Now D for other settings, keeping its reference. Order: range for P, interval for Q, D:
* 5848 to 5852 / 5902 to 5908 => -0.1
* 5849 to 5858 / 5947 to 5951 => -1.5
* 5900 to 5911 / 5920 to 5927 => -0.2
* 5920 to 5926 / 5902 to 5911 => 0.2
